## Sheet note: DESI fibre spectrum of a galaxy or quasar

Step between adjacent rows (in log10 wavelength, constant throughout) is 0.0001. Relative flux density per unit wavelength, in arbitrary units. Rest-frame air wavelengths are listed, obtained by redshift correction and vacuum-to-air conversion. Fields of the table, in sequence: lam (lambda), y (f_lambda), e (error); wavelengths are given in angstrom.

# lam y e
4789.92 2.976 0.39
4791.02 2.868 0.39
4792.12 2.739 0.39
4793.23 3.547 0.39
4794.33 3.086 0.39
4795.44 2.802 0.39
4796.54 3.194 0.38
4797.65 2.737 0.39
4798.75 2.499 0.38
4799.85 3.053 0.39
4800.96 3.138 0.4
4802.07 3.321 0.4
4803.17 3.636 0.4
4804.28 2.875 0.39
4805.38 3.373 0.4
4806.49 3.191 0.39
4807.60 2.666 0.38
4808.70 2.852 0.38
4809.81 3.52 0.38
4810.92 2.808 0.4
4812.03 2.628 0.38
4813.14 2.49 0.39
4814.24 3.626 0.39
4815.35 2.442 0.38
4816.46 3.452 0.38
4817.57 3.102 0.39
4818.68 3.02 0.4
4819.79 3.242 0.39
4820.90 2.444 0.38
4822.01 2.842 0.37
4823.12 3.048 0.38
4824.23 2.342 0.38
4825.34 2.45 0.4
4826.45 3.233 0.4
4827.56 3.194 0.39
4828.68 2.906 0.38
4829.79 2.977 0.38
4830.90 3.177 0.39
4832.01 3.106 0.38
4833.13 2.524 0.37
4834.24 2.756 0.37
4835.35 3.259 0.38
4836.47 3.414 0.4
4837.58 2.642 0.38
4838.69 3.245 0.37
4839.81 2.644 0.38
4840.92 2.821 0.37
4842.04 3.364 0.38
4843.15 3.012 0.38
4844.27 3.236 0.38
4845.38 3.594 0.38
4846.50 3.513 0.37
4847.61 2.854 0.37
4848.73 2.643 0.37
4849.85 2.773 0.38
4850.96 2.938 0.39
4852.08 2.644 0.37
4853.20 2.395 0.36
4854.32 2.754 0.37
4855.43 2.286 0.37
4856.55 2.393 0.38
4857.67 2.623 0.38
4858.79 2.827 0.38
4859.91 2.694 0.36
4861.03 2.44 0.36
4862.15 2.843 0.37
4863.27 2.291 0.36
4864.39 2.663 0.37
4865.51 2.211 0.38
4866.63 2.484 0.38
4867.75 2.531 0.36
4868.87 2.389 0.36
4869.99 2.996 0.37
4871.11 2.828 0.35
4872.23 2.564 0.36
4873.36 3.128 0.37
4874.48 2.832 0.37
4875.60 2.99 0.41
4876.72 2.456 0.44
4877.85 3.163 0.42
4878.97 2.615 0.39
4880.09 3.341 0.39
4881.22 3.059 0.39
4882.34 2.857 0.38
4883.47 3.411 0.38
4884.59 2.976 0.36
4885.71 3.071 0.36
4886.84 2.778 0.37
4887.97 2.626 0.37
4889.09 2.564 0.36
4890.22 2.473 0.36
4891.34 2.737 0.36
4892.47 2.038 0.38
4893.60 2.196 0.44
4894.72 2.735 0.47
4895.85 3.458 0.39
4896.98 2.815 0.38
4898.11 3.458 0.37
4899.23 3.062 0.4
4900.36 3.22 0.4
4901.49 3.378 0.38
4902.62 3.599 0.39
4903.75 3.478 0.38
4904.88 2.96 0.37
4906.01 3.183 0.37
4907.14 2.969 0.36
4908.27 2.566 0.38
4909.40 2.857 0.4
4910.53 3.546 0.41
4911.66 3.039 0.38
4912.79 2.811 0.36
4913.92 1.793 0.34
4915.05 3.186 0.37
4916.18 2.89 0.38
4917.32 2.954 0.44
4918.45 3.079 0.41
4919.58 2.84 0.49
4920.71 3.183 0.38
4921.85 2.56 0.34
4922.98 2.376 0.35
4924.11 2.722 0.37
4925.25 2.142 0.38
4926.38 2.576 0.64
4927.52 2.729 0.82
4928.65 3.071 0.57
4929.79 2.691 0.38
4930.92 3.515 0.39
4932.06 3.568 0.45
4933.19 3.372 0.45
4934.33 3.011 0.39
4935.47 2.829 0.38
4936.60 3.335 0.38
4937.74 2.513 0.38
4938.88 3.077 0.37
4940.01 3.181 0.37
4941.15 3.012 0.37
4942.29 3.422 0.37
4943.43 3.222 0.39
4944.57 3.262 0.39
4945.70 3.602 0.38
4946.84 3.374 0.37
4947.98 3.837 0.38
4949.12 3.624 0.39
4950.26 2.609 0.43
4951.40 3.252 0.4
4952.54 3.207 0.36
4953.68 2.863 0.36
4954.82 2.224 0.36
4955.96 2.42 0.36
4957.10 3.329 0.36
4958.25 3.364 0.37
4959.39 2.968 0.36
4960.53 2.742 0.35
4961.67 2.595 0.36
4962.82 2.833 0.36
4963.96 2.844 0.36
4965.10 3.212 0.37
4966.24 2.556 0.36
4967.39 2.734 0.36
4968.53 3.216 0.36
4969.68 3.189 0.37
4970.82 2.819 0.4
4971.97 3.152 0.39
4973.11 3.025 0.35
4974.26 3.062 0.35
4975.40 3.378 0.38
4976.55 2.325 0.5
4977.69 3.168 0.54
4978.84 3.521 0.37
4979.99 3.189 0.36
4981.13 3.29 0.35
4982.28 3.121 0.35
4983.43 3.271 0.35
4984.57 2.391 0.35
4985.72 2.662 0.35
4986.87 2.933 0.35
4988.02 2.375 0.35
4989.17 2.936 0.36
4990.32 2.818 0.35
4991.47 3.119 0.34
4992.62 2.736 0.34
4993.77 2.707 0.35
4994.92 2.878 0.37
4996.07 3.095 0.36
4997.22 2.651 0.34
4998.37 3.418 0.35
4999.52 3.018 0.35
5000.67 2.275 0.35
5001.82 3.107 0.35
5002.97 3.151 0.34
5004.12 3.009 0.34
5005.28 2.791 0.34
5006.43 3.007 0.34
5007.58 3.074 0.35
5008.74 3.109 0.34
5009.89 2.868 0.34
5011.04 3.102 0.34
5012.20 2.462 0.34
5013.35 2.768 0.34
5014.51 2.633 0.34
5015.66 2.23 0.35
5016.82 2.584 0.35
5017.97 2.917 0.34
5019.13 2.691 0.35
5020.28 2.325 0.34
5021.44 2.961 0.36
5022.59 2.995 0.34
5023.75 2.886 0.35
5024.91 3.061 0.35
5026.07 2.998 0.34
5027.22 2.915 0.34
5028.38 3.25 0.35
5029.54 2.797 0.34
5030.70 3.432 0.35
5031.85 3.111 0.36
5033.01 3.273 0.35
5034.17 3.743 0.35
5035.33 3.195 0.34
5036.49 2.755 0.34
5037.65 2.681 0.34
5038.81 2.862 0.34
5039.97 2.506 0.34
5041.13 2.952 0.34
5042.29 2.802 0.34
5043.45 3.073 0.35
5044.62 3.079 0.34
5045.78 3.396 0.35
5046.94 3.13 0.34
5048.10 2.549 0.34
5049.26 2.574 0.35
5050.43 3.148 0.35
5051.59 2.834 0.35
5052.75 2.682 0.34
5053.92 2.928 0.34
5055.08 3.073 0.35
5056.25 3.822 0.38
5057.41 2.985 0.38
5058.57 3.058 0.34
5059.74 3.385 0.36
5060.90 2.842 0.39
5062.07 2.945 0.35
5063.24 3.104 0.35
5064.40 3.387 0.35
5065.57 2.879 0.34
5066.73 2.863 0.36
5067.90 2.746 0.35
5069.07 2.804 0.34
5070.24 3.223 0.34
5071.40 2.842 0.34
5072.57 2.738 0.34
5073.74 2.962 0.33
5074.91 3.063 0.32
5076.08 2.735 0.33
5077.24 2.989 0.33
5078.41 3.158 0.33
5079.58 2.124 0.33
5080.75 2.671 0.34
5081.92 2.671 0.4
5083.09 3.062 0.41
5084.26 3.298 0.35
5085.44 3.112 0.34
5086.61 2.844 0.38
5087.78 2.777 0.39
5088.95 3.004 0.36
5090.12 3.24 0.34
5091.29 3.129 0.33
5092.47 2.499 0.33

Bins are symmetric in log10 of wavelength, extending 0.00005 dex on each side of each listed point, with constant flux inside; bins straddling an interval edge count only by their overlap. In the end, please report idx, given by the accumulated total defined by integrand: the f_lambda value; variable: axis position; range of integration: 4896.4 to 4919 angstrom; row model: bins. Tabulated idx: 68.7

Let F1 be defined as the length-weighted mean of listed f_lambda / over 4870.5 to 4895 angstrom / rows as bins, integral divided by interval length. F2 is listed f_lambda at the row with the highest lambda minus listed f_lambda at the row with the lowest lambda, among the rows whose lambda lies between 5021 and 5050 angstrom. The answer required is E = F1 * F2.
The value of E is -1.1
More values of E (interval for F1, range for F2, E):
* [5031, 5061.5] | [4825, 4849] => 0.6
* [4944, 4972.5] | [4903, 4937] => -0.4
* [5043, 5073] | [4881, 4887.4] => -0.8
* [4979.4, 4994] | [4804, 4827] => 1.0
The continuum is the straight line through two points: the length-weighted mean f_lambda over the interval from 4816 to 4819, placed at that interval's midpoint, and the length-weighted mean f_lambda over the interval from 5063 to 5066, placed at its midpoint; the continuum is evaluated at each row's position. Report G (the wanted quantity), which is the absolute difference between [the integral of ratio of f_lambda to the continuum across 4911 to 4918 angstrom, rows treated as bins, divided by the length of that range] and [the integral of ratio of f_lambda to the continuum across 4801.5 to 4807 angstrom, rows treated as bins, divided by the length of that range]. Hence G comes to 0.14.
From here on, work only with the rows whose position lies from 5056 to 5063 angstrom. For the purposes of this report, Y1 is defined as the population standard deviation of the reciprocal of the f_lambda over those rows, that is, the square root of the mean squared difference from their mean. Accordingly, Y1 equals 0.031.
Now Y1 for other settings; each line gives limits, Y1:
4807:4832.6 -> 0.043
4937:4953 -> 0.037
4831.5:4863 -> 0.042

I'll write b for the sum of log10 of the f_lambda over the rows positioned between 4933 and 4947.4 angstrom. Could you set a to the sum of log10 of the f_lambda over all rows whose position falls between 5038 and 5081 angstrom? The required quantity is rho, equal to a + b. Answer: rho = 24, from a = 17.3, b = 6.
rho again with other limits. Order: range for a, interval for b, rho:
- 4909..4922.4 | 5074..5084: 9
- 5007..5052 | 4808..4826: 25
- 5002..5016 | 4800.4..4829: 18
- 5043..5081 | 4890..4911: 24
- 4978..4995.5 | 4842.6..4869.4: 17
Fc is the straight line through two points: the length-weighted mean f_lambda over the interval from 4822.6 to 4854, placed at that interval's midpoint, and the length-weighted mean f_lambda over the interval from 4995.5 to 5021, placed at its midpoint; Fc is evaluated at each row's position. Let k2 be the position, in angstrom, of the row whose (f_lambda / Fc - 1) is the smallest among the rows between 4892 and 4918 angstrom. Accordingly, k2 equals 4913.92 angstrom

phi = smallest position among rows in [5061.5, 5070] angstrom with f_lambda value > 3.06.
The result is 5063.24 angstrom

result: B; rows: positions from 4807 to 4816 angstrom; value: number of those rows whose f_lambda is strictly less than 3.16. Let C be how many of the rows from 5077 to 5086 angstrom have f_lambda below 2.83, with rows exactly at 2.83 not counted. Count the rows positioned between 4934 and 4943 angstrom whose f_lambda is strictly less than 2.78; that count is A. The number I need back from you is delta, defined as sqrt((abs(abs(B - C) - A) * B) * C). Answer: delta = 6.0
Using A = 1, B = 6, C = 3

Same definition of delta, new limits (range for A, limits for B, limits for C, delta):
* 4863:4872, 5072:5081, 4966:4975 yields 4.9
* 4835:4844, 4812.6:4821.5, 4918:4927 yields 7.1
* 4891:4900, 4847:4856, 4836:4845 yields 4.9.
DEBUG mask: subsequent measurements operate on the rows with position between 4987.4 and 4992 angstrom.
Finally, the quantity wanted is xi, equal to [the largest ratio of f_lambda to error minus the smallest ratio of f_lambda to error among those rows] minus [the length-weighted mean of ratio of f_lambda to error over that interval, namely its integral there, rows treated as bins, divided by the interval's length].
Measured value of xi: -6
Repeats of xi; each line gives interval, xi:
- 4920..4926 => -4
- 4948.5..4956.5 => -4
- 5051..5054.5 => -7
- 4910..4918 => -4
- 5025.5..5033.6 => -7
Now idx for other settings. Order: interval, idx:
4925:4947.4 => 69.2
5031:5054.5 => 69.8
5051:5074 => 69.1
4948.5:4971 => 66.0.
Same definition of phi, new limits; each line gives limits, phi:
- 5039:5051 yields 5043.45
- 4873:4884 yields 4873.36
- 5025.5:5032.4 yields 5028.38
